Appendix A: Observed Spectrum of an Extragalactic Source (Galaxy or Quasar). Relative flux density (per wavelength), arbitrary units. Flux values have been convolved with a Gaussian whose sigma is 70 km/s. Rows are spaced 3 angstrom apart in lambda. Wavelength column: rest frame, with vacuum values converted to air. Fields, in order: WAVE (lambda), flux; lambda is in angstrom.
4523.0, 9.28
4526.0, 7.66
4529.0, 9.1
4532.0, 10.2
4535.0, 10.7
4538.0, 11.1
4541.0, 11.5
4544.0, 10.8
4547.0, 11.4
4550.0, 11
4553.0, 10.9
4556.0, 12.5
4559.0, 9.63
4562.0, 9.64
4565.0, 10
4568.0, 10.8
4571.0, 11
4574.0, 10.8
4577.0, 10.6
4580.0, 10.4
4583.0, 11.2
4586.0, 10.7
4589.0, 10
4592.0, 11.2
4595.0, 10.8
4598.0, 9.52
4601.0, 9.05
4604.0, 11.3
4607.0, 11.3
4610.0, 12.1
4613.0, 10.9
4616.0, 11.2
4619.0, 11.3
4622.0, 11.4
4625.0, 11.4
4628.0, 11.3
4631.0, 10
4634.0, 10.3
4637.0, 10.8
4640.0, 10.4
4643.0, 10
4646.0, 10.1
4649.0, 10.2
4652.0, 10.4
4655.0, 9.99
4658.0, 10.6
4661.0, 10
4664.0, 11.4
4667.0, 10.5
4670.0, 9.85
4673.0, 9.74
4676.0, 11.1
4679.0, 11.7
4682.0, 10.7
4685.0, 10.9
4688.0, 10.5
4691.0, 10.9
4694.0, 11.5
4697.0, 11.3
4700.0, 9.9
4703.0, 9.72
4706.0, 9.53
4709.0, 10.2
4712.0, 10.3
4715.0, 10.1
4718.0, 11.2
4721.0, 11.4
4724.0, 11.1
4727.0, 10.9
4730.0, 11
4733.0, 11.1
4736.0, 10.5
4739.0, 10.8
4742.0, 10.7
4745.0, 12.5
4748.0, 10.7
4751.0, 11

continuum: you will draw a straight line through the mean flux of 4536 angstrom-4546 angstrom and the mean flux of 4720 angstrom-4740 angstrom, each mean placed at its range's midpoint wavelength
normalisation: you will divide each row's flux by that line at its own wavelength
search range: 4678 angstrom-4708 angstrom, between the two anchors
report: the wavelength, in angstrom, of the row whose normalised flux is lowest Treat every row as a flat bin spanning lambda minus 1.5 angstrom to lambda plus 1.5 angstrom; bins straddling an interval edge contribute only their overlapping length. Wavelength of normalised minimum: 4706.0 angstrom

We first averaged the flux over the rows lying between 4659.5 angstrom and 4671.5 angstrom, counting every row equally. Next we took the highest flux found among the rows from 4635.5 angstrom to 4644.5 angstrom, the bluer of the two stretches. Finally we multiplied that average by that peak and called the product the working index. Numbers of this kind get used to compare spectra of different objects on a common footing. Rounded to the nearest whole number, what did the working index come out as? 113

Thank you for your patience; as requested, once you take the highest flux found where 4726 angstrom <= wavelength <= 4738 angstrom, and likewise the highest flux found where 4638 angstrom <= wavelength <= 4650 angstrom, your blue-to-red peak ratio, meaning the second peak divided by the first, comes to 0.94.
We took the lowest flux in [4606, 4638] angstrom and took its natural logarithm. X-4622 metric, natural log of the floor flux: 2.30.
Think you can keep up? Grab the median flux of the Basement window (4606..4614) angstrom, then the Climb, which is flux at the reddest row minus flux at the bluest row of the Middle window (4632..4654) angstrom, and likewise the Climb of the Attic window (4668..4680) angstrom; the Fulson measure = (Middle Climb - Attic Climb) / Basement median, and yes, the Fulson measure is -0.15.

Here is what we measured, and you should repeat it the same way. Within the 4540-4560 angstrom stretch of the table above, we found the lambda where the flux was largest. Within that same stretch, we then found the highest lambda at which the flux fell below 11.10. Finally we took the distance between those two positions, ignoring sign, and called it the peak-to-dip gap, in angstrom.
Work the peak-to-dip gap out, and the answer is 3 angstrom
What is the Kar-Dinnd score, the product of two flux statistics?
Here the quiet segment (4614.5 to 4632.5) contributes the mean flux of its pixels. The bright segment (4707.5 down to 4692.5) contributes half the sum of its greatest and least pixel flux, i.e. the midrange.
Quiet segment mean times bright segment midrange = 117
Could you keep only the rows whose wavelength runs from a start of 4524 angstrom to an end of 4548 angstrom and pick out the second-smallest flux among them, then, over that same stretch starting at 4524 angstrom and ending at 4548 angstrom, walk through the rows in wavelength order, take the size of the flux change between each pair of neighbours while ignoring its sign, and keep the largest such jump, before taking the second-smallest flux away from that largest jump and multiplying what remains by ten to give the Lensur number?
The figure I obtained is -77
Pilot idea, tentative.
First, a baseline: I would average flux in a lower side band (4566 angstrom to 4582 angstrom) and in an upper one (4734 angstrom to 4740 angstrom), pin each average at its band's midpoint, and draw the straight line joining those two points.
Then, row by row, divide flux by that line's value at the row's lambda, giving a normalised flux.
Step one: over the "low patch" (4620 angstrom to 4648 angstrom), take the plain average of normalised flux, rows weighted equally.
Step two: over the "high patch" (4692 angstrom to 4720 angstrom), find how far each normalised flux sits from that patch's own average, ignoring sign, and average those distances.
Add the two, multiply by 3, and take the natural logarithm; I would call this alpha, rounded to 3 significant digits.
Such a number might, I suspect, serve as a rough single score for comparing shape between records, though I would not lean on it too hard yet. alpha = 1.15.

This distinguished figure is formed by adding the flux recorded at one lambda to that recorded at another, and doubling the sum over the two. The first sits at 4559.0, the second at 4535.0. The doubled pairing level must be 41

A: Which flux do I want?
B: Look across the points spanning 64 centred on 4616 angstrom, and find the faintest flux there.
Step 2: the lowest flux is 9.05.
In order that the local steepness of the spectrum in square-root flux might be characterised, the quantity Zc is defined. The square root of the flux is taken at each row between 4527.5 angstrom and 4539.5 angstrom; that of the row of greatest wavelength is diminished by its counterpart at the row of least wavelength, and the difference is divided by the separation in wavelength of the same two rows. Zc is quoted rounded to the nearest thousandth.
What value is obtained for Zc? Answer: 0.035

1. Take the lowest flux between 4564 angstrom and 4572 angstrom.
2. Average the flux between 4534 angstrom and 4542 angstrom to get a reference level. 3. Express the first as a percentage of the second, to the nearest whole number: 90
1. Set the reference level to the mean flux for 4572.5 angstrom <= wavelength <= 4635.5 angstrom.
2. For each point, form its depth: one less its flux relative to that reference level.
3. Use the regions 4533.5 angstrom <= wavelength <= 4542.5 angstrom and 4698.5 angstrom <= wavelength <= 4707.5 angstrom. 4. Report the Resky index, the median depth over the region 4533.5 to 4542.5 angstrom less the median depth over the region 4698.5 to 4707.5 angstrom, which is -0.13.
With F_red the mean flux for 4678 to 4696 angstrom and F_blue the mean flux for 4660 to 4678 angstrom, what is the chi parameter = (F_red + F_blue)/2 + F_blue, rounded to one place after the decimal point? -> 21.2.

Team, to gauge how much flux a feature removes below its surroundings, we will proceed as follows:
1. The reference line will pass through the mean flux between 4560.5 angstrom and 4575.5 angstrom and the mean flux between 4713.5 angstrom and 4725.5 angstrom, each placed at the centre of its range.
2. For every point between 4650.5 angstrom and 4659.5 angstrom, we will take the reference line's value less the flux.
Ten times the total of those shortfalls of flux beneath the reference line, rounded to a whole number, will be 12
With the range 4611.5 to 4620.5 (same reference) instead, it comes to -16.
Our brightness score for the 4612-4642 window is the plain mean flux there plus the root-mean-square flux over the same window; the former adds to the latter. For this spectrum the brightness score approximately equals 21.8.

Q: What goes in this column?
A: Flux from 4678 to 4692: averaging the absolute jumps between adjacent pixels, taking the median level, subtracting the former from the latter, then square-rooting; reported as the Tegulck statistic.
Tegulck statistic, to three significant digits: 3.22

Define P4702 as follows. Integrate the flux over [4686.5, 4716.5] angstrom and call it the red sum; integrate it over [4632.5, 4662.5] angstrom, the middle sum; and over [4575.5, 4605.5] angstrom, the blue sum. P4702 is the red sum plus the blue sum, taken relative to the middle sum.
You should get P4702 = 2.03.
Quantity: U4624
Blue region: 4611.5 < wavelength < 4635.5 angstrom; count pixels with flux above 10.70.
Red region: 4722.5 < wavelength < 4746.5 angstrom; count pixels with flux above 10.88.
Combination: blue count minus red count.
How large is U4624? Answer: 1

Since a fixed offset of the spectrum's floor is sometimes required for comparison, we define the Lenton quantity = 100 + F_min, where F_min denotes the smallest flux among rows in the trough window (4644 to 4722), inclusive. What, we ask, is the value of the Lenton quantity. 110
